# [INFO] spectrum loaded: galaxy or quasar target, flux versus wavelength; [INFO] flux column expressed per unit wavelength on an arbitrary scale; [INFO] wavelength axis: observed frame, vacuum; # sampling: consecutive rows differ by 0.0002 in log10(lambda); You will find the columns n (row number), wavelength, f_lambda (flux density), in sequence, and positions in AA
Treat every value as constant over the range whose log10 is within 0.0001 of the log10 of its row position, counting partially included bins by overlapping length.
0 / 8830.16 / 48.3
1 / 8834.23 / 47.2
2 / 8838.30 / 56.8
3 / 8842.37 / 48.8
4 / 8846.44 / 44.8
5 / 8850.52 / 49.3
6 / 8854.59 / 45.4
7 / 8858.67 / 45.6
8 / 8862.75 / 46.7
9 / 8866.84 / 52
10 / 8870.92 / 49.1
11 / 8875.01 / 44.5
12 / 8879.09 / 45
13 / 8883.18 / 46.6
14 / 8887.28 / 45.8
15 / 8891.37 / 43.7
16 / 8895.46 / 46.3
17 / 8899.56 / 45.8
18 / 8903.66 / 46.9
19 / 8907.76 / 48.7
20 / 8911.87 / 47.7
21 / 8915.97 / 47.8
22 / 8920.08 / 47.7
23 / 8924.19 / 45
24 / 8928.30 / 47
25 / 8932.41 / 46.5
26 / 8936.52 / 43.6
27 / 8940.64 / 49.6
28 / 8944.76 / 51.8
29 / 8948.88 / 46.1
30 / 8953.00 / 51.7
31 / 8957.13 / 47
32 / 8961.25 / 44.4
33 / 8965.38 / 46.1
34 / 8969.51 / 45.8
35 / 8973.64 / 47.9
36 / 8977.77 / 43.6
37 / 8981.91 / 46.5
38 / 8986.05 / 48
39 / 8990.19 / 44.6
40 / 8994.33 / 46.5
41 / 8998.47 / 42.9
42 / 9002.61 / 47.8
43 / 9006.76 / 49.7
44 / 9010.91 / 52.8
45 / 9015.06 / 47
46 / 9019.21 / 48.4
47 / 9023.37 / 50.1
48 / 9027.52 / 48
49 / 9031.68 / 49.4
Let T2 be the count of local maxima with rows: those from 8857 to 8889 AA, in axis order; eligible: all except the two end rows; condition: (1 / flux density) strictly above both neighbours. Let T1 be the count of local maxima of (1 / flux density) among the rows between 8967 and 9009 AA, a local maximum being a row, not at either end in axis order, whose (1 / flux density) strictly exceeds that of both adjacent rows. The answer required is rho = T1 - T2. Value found 2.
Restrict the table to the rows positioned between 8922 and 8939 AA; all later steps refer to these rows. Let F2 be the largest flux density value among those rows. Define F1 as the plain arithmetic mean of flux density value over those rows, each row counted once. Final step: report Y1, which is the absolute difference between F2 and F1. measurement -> 1.5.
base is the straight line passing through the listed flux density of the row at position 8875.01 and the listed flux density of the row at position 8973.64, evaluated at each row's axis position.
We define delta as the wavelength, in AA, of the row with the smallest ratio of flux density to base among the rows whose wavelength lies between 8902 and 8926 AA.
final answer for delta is 8924.19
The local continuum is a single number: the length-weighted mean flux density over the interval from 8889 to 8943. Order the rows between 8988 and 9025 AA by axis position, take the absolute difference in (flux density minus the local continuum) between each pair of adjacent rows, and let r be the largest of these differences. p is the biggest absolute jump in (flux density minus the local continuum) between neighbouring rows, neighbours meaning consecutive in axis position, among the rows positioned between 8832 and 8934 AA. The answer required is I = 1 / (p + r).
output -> 0.065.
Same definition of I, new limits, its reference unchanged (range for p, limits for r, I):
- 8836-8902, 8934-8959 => 0.071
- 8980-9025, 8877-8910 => 0.119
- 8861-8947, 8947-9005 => 0.086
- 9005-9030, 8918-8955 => 0.085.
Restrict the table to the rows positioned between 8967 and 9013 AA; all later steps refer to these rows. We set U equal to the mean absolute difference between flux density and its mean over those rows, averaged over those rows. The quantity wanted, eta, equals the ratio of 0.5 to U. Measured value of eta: 0.24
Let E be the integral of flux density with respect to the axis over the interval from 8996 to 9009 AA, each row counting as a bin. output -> 609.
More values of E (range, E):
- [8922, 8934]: 554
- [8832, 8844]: 611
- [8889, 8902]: 590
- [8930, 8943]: 607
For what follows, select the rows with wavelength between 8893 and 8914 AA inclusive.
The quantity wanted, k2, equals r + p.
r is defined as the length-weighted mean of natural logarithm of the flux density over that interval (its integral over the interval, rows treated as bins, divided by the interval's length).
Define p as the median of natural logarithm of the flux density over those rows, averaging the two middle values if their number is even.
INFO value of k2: 7.70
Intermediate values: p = 3.85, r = 3.85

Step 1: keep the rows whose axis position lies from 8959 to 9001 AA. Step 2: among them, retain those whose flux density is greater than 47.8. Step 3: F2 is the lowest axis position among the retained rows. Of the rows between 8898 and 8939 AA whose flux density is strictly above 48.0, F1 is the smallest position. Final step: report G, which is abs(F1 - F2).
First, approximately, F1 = 8907.76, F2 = 8973.64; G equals 65.9 AA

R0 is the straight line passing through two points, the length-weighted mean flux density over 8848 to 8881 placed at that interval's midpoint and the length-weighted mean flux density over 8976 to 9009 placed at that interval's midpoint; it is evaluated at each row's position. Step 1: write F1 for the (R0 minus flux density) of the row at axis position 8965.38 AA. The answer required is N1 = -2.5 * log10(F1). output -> 1.1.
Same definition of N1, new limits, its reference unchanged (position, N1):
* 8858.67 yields -0.5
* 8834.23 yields 1.8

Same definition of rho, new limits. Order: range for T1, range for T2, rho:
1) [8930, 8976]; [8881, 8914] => 2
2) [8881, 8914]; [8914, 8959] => -1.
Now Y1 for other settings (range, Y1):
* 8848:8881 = 4.8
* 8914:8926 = 1.0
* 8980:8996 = 1.6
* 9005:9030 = 3.5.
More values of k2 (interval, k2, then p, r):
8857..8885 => 7.69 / 3.84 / 3.85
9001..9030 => 7.77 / 3.88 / 3.89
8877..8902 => 7.64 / 3.82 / 3.82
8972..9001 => 7.66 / 3.84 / 3.82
